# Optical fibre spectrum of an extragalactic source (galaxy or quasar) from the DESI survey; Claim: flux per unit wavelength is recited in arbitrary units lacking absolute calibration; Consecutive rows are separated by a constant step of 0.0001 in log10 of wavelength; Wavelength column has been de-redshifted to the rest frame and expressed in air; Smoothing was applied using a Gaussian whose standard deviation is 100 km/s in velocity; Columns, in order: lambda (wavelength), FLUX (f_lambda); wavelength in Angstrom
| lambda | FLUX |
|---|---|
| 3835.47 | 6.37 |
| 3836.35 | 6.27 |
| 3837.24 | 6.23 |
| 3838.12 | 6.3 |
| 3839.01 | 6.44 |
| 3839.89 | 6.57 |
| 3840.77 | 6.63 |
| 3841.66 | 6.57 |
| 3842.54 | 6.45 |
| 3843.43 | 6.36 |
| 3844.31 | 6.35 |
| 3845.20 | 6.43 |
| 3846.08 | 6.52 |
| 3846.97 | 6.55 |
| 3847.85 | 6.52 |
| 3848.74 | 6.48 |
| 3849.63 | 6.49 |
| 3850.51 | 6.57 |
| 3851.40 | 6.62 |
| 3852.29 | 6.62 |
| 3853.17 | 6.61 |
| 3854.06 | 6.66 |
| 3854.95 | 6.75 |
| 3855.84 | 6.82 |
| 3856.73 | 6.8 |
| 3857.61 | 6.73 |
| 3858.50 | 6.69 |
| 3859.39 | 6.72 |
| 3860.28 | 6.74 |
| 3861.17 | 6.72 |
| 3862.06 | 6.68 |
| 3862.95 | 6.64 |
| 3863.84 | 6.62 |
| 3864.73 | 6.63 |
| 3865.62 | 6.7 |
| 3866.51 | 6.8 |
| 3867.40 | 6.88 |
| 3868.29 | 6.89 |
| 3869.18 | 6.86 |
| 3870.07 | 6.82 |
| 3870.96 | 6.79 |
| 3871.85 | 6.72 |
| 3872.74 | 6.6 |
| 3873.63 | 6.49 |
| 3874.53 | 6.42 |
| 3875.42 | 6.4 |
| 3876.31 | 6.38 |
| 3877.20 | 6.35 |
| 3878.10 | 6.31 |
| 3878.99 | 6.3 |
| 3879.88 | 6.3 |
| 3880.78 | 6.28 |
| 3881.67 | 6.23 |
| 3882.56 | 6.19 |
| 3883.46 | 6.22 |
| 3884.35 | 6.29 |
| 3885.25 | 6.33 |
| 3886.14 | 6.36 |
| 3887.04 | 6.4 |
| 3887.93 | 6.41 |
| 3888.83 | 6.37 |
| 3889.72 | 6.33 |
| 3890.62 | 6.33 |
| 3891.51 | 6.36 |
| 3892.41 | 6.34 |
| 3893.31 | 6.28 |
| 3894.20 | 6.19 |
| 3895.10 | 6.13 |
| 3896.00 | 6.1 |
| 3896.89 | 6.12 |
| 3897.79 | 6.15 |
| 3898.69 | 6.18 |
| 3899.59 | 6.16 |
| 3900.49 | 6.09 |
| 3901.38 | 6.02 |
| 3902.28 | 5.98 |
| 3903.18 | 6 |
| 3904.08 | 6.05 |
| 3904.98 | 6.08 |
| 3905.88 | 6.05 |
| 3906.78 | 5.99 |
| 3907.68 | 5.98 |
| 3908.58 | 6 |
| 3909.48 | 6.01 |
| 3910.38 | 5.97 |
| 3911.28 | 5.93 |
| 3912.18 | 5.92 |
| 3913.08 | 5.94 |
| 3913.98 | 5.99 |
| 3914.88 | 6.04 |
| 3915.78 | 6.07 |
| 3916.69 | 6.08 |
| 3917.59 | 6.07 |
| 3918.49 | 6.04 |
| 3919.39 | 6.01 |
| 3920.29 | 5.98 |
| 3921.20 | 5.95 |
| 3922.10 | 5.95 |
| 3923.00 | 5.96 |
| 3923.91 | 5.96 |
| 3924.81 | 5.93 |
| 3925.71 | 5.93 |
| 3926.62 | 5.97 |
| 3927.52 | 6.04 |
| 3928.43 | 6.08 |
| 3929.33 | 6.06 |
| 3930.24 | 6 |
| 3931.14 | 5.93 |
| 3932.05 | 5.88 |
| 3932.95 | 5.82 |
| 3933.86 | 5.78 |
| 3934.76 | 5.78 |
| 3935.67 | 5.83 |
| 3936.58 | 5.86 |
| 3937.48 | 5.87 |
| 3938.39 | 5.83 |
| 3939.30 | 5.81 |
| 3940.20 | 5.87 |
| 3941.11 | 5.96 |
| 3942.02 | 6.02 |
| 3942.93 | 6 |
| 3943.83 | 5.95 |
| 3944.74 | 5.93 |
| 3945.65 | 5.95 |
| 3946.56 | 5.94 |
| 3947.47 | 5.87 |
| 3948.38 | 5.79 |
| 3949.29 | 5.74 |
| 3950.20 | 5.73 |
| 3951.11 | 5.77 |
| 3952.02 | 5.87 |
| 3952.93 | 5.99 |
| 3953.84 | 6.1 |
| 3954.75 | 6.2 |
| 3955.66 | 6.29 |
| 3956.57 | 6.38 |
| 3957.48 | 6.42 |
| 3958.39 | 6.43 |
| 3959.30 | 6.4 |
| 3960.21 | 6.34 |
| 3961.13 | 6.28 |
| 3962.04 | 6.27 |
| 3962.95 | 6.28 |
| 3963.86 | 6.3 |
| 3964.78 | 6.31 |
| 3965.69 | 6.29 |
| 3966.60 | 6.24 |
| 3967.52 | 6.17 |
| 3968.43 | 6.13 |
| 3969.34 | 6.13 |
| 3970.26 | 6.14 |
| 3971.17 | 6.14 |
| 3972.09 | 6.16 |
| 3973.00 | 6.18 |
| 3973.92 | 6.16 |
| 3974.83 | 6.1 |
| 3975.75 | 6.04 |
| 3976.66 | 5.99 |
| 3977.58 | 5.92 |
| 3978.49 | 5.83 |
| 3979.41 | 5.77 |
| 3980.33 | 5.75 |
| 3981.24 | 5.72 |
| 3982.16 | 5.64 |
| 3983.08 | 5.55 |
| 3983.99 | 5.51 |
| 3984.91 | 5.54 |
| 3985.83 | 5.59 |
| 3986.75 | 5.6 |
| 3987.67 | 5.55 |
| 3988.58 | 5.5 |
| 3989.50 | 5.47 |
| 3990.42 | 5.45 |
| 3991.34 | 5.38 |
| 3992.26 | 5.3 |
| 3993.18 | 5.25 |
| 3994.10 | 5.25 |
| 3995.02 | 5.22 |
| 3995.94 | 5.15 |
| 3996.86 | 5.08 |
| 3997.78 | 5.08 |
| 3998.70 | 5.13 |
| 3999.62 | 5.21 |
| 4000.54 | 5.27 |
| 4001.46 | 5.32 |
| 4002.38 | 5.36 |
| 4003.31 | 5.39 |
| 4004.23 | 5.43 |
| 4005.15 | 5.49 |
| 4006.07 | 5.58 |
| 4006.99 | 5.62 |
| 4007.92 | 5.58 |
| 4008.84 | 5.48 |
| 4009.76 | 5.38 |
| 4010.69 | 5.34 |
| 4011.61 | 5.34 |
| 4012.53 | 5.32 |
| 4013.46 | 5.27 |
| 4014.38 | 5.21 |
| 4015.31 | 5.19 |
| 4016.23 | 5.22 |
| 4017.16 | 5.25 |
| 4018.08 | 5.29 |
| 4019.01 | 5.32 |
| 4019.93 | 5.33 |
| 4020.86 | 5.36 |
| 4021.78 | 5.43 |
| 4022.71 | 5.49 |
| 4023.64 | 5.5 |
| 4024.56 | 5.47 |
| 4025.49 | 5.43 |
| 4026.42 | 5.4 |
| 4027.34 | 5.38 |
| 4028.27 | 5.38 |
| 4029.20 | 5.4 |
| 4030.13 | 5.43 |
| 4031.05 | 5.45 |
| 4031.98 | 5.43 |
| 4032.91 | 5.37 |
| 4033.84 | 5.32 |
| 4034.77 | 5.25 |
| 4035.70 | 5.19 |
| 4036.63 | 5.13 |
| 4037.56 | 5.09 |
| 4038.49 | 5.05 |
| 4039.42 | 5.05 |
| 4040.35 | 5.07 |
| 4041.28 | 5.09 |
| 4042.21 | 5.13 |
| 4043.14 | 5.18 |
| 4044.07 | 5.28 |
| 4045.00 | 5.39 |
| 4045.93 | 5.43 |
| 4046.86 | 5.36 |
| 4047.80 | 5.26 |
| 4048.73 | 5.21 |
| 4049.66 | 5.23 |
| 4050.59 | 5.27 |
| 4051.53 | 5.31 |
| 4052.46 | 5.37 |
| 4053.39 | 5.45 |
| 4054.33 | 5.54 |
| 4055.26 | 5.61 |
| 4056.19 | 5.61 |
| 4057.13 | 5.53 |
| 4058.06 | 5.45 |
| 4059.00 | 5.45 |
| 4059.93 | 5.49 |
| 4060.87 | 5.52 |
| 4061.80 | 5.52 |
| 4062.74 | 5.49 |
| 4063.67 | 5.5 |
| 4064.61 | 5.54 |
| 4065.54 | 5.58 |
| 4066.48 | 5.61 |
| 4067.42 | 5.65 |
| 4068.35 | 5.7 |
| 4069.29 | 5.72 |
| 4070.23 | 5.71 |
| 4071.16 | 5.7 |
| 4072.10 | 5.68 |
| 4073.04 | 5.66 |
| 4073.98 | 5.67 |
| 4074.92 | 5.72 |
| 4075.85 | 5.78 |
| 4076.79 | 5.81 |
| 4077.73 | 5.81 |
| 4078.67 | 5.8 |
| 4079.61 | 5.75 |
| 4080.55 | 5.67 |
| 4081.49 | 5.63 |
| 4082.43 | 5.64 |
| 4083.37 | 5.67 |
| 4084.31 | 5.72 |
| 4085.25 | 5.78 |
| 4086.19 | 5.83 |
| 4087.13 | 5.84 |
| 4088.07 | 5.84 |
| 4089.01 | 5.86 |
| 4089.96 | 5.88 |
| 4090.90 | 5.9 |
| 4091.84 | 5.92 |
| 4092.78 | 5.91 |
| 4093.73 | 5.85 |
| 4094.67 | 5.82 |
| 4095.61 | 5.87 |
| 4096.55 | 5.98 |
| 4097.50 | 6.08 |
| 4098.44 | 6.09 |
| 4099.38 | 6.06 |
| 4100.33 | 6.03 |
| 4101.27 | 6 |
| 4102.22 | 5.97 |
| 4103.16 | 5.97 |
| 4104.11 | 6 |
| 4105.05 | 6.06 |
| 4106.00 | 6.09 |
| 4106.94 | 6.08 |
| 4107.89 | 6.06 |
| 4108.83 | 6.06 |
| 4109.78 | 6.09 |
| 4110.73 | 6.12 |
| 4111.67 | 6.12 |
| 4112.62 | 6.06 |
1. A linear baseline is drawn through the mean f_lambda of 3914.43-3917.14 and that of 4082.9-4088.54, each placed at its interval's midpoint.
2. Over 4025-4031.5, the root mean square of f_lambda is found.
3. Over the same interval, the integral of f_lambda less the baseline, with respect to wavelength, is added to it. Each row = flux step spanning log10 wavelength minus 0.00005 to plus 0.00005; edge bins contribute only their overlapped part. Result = 2.4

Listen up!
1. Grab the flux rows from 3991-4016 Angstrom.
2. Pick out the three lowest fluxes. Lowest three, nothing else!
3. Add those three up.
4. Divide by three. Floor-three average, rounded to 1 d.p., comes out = 5.1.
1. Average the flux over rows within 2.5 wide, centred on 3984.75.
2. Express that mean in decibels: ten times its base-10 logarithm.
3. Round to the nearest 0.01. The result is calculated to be 7.44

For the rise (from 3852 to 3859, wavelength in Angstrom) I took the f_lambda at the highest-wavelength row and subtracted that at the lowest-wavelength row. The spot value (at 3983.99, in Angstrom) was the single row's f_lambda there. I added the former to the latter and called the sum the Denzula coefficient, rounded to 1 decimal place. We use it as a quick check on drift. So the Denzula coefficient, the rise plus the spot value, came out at 5.6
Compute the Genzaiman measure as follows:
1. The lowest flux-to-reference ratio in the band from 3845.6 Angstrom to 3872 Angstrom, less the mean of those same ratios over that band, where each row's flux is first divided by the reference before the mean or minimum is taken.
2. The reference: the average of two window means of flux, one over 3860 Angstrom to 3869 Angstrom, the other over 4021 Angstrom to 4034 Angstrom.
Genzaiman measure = -0.034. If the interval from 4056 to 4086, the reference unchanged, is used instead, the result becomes -0.032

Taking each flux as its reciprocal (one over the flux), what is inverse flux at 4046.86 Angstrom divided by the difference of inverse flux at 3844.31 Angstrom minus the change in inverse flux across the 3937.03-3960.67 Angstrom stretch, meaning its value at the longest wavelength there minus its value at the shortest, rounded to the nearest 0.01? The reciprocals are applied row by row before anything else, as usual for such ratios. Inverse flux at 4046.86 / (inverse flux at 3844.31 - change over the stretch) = 1.10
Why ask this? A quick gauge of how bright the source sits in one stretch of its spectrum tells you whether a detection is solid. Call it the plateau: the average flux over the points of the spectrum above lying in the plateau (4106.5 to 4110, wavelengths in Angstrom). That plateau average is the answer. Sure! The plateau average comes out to 6.1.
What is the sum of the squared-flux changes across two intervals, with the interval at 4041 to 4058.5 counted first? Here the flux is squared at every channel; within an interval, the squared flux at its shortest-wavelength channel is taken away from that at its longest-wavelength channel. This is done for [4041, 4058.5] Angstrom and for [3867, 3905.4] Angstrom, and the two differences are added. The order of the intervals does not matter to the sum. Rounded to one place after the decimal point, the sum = -6.6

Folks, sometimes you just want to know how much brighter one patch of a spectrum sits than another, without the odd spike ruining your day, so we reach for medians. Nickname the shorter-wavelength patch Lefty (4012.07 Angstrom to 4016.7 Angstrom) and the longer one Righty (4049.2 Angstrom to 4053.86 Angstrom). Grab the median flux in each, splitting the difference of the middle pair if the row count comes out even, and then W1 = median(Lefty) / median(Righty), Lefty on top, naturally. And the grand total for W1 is 0.98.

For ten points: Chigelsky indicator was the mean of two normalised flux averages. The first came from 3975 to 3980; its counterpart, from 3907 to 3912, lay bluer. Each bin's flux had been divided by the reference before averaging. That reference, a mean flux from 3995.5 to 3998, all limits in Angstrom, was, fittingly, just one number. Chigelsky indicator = 1.16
